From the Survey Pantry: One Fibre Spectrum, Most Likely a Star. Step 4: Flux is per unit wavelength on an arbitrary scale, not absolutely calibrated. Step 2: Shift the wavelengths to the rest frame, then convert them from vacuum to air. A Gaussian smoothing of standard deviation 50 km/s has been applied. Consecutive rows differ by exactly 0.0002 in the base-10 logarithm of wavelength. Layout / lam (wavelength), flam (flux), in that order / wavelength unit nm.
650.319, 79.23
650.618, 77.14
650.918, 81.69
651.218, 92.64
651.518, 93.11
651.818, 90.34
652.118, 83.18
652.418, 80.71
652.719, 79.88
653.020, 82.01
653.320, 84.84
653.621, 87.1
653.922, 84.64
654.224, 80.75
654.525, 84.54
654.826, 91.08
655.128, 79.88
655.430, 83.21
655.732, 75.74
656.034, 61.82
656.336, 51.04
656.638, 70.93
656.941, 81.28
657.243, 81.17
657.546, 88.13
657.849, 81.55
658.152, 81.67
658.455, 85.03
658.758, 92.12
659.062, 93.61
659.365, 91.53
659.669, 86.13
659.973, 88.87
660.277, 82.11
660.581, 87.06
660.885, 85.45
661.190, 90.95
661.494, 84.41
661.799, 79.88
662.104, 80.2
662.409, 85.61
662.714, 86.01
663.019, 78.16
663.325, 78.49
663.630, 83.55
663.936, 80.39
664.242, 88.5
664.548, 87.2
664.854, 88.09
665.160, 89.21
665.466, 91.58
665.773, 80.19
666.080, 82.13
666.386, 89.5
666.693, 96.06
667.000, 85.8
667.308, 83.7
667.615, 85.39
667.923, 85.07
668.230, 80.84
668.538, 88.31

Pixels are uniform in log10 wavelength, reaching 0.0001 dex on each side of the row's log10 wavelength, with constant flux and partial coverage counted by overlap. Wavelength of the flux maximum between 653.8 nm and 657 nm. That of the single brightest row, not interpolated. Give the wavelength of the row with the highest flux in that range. 654.826 nm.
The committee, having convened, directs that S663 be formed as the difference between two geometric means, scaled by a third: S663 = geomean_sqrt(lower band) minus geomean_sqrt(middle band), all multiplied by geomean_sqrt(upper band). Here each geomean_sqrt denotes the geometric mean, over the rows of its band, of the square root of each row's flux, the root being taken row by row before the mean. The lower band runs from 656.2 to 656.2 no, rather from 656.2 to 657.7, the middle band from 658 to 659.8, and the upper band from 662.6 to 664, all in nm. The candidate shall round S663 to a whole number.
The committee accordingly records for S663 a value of -8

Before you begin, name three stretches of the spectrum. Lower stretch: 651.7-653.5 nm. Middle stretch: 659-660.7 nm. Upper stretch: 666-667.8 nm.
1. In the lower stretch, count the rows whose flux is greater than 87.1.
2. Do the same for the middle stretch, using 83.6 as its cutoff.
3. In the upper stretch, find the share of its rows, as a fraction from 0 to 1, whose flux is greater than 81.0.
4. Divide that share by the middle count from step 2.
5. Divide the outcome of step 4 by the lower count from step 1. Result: 0.20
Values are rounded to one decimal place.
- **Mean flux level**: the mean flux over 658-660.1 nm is 88.4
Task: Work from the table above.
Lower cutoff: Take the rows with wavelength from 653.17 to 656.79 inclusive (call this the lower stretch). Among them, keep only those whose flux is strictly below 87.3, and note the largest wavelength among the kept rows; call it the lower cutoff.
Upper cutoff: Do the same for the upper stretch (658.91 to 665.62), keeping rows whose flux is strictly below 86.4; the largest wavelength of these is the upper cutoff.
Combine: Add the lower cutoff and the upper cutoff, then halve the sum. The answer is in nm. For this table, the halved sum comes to 660.29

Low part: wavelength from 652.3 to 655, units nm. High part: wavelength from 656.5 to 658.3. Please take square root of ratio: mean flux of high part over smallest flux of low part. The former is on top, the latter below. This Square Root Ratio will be 1.01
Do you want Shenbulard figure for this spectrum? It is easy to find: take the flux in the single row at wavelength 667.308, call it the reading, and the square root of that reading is 9.15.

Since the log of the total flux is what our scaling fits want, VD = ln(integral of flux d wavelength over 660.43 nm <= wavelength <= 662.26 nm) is 5.04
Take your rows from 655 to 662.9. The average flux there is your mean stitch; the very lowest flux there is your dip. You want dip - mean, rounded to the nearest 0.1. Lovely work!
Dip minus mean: -31.1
